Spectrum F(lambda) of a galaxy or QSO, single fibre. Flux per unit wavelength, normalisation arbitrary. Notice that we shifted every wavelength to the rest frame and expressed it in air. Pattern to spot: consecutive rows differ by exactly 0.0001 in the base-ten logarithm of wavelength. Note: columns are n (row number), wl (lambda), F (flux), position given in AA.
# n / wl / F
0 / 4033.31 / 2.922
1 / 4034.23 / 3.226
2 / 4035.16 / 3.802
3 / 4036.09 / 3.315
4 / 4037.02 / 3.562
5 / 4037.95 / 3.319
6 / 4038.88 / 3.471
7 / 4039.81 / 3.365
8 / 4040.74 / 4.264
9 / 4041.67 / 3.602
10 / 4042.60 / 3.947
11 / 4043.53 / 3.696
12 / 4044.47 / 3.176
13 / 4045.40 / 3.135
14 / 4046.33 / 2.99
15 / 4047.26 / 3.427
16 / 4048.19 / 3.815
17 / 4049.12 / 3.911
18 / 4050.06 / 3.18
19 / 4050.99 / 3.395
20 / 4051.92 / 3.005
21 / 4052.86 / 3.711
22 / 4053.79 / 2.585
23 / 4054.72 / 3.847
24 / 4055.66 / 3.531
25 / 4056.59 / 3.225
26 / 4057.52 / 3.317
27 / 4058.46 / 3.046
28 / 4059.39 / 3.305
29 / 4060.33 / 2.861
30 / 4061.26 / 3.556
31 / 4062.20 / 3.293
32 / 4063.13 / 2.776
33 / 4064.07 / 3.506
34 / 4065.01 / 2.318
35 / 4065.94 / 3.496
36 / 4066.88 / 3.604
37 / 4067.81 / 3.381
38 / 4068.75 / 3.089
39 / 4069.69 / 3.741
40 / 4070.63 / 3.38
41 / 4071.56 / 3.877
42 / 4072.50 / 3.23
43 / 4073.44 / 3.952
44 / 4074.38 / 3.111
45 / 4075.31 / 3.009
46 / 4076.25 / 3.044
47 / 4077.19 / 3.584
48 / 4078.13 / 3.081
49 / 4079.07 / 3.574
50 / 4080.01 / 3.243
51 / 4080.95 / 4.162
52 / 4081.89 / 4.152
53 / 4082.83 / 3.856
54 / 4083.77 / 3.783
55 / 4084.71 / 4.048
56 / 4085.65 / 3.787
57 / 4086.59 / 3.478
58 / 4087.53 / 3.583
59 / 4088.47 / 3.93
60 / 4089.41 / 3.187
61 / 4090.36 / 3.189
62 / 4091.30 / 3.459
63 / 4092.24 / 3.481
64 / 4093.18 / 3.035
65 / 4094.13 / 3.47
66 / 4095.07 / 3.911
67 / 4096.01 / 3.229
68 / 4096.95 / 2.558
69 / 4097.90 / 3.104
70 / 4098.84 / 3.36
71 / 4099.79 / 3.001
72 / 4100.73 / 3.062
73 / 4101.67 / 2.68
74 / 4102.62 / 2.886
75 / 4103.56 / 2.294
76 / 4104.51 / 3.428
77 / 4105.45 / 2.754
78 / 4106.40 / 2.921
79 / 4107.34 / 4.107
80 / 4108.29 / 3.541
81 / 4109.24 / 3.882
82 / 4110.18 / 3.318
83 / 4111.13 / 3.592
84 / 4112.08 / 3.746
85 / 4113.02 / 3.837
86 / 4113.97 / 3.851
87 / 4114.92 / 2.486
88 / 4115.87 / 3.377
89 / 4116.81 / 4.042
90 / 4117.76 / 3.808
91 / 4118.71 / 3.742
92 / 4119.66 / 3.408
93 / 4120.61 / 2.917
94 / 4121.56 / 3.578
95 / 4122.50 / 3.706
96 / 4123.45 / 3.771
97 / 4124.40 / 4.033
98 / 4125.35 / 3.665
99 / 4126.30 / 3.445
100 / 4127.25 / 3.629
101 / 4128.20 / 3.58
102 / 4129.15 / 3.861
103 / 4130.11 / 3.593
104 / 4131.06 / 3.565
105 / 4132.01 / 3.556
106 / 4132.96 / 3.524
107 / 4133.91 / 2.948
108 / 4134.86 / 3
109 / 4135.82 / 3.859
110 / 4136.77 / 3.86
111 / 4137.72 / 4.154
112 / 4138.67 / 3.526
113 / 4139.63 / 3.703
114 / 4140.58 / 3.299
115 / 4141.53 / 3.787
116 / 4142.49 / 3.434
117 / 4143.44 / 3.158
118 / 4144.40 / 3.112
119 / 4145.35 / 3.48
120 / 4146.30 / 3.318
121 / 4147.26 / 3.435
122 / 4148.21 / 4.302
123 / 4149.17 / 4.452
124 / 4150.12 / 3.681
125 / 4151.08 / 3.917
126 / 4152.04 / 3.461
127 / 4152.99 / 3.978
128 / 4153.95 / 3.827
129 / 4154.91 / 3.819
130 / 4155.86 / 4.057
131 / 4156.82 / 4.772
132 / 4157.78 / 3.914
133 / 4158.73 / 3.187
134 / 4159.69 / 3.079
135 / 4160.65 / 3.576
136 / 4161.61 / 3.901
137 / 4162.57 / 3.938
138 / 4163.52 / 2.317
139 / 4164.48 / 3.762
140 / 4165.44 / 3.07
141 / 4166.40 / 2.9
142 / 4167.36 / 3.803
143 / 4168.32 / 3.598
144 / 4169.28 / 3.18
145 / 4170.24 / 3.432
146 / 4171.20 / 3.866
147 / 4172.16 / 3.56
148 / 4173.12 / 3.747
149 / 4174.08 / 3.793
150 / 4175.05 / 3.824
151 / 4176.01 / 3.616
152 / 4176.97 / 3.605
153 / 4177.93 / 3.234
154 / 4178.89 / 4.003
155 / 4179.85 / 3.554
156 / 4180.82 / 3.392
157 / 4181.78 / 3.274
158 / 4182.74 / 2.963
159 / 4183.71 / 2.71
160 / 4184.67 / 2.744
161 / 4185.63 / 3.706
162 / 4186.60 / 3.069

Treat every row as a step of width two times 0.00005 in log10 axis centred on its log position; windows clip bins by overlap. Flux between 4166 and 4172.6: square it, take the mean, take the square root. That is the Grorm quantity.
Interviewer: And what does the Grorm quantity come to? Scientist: 3.49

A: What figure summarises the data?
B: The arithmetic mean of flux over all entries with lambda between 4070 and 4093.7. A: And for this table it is 3.53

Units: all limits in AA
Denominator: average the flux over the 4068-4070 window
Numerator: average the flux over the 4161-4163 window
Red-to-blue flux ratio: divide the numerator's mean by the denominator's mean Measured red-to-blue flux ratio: 1.15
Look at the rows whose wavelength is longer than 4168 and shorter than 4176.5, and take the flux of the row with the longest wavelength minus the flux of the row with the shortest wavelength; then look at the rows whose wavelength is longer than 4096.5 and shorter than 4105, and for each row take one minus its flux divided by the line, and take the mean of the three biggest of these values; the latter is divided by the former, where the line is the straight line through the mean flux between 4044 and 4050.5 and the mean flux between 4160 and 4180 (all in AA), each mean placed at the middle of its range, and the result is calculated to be 15.1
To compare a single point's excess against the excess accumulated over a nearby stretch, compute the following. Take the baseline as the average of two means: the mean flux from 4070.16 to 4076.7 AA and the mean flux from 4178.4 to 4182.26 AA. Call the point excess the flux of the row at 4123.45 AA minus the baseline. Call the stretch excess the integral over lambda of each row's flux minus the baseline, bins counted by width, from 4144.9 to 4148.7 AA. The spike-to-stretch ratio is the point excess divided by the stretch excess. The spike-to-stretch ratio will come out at 0.5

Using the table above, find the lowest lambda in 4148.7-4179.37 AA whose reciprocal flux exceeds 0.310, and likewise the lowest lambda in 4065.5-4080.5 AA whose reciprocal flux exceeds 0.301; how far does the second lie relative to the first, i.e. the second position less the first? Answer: -90.0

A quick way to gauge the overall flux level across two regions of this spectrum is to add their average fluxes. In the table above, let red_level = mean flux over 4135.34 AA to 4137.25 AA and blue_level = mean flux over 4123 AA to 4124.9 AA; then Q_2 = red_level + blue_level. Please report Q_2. 7.76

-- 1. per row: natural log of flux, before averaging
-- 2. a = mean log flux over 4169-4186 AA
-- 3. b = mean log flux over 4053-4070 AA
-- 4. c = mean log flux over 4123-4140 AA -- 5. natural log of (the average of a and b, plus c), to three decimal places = 0.911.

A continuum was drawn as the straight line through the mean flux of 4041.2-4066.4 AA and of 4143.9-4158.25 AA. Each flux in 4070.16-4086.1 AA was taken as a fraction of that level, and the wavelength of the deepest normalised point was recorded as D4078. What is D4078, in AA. 4075.31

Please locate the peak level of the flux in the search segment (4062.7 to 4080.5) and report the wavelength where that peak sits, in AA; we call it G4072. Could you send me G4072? 4073.44 AA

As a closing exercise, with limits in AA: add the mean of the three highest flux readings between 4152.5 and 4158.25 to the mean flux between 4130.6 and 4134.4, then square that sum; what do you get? 58.8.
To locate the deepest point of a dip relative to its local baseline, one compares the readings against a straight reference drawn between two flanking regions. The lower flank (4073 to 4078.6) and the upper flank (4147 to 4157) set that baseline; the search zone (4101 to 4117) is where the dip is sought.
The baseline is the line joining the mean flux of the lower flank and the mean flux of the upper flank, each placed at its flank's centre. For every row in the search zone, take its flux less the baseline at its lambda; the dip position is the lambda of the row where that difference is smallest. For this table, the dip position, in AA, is 4103.56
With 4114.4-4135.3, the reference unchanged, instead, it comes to 4114.92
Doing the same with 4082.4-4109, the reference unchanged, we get 4103.56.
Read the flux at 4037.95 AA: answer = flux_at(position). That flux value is 3.319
